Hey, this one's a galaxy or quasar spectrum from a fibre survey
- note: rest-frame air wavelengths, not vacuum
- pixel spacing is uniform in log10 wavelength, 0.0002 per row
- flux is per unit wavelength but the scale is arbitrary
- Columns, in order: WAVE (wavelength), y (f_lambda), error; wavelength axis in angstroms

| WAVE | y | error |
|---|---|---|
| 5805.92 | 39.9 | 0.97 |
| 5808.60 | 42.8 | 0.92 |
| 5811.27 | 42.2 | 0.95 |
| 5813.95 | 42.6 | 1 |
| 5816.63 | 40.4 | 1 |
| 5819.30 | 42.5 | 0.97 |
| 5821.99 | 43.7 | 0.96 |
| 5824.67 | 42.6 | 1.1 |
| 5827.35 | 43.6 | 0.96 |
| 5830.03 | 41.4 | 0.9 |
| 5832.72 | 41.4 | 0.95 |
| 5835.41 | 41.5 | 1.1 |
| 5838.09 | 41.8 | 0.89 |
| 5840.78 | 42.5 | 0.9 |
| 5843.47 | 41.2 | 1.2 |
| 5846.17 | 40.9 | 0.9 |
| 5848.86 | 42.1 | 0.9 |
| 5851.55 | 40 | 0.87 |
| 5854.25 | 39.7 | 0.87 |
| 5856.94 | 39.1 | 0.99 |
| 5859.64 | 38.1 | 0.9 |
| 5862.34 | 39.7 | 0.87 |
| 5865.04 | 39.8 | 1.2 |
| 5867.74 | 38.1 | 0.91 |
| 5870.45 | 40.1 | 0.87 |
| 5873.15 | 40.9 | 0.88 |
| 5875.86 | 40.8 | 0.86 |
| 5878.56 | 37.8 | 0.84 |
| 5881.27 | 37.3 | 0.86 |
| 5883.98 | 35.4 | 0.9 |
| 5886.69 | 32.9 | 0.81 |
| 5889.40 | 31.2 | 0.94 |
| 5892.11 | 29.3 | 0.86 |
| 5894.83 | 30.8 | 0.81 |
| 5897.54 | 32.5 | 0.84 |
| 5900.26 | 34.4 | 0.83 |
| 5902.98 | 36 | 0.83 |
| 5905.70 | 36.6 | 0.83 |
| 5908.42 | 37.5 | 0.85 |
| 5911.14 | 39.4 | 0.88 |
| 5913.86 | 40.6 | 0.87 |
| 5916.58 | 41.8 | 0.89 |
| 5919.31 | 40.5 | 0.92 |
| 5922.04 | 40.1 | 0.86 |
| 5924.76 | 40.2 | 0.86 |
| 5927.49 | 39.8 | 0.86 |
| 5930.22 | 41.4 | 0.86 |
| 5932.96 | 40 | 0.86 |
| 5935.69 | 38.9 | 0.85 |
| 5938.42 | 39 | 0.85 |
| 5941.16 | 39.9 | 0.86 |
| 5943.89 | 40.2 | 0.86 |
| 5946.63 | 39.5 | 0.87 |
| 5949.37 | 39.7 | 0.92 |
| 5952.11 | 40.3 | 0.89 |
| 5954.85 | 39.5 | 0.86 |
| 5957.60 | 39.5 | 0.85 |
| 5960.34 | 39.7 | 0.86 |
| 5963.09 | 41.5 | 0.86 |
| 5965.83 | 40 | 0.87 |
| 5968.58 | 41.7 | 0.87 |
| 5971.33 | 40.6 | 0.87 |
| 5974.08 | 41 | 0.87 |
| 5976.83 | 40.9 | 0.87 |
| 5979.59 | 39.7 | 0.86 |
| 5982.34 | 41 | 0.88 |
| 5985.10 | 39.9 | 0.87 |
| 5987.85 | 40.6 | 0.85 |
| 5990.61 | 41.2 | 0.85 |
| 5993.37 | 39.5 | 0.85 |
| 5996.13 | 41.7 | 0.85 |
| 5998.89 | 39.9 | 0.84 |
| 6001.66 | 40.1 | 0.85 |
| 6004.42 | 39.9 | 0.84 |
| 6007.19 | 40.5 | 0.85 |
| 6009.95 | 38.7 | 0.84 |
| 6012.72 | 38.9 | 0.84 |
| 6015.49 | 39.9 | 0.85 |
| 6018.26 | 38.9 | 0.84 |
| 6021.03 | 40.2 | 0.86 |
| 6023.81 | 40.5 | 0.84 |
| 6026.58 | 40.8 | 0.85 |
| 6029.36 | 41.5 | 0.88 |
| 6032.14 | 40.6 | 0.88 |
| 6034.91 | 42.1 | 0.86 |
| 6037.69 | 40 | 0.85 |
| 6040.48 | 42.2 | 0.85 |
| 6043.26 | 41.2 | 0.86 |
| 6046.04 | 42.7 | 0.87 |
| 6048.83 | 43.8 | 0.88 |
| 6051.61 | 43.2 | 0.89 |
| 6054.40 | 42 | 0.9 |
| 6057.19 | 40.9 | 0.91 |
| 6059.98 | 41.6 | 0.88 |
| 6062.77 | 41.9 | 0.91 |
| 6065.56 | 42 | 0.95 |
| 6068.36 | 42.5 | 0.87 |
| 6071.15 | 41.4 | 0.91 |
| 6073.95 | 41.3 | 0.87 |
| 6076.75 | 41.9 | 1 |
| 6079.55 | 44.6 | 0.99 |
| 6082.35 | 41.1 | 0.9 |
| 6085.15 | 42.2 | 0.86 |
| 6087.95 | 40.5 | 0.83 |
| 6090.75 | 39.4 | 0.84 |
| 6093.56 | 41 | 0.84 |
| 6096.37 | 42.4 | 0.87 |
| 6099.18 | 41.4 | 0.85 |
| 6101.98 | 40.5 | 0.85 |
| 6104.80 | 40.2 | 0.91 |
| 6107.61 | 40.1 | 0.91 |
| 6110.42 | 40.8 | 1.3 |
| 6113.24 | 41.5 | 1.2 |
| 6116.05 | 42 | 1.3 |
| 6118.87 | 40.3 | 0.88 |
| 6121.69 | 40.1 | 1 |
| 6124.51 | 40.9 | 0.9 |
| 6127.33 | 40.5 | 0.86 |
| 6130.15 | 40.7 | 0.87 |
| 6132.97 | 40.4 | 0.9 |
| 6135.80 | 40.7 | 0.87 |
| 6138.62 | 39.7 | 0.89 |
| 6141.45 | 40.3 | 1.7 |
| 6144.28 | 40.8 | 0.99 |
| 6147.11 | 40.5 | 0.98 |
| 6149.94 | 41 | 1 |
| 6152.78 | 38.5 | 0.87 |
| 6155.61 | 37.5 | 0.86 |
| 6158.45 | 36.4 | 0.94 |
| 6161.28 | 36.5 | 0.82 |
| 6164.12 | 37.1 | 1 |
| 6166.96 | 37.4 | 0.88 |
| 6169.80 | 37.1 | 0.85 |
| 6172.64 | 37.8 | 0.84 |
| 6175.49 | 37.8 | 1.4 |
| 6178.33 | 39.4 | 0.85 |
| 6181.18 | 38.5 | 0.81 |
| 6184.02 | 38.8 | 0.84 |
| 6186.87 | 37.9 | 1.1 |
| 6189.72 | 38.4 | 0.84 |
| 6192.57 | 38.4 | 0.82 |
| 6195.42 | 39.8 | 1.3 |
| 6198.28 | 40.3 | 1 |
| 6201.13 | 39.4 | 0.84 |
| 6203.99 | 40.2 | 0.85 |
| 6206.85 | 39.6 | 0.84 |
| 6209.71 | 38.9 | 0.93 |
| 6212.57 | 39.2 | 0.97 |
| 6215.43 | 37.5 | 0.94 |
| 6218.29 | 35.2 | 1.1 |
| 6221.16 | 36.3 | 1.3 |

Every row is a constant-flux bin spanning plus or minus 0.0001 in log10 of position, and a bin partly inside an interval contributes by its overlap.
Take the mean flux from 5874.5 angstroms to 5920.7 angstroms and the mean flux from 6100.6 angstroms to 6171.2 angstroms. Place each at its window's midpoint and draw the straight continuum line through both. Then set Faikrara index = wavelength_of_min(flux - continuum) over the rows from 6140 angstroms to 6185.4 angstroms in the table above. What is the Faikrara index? 6158.45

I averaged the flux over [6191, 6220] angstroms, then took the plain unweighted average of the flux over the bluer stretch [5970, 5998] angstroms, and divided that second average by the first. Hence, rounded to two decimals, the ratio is 1.05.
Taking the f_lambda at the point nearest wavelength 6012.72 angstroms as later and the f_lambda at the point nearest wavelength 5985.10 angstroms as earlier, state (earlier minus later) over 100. 0.010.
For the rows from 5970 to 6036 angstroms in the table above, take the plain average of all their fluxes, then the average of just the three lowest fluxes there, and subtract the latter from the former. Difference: 1.5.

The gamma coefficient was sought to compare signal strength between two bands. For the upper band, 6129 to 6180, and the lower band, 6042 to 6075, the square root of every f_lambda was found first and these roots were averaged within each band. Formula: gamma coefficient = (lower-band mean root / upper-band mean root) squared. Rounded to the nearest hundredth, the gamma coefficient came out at 1.08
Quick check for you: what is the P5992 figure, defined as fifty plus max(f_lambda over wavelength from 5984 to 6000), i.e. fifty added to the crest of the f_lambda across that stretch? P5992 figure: 91.7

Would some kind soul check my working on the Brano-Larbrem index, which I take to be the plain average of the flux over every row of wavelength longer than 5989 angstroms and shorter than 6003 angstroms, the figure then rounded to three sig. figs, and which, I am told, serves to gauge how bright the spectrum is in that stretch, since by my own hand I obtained 40.5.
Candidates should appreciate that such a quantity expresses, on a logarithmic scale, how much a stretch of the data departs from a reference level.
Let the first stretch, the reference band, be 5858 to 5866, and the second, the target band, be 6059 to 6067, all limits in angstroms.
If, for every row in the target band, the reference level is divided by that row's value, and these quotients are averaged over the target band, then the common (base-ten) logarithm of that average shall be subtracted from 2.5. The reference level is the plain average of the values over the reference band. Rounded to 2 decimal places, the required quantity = 2.53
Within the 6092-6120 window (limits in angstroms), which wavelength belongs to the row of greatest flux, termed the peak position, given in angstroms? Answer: 6096.37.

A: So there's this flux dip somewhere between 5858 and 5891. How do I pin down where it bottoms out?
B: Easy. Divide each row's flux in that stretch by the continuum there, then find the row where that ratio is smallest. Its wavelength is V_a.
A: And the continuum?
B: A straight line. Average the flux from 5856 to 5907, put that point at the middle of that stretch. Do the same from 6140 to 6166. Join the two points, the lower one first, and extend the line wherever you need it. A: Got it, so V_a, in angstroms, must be 5889.40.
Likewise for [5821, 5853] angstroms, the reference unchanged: 5851.55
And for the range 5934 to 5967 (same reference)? 5935.69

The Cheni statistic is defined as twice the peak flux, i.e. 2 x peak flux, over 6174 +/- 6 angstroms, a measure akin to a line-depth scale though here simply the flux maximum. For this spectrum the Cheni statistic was 79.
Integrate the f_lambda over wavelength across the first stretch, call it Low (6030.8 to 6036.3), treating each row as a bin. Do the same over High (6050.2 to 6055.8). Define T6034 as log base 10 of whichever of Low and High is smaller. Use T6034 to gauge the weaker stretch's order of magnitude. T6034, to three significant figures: 2.36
